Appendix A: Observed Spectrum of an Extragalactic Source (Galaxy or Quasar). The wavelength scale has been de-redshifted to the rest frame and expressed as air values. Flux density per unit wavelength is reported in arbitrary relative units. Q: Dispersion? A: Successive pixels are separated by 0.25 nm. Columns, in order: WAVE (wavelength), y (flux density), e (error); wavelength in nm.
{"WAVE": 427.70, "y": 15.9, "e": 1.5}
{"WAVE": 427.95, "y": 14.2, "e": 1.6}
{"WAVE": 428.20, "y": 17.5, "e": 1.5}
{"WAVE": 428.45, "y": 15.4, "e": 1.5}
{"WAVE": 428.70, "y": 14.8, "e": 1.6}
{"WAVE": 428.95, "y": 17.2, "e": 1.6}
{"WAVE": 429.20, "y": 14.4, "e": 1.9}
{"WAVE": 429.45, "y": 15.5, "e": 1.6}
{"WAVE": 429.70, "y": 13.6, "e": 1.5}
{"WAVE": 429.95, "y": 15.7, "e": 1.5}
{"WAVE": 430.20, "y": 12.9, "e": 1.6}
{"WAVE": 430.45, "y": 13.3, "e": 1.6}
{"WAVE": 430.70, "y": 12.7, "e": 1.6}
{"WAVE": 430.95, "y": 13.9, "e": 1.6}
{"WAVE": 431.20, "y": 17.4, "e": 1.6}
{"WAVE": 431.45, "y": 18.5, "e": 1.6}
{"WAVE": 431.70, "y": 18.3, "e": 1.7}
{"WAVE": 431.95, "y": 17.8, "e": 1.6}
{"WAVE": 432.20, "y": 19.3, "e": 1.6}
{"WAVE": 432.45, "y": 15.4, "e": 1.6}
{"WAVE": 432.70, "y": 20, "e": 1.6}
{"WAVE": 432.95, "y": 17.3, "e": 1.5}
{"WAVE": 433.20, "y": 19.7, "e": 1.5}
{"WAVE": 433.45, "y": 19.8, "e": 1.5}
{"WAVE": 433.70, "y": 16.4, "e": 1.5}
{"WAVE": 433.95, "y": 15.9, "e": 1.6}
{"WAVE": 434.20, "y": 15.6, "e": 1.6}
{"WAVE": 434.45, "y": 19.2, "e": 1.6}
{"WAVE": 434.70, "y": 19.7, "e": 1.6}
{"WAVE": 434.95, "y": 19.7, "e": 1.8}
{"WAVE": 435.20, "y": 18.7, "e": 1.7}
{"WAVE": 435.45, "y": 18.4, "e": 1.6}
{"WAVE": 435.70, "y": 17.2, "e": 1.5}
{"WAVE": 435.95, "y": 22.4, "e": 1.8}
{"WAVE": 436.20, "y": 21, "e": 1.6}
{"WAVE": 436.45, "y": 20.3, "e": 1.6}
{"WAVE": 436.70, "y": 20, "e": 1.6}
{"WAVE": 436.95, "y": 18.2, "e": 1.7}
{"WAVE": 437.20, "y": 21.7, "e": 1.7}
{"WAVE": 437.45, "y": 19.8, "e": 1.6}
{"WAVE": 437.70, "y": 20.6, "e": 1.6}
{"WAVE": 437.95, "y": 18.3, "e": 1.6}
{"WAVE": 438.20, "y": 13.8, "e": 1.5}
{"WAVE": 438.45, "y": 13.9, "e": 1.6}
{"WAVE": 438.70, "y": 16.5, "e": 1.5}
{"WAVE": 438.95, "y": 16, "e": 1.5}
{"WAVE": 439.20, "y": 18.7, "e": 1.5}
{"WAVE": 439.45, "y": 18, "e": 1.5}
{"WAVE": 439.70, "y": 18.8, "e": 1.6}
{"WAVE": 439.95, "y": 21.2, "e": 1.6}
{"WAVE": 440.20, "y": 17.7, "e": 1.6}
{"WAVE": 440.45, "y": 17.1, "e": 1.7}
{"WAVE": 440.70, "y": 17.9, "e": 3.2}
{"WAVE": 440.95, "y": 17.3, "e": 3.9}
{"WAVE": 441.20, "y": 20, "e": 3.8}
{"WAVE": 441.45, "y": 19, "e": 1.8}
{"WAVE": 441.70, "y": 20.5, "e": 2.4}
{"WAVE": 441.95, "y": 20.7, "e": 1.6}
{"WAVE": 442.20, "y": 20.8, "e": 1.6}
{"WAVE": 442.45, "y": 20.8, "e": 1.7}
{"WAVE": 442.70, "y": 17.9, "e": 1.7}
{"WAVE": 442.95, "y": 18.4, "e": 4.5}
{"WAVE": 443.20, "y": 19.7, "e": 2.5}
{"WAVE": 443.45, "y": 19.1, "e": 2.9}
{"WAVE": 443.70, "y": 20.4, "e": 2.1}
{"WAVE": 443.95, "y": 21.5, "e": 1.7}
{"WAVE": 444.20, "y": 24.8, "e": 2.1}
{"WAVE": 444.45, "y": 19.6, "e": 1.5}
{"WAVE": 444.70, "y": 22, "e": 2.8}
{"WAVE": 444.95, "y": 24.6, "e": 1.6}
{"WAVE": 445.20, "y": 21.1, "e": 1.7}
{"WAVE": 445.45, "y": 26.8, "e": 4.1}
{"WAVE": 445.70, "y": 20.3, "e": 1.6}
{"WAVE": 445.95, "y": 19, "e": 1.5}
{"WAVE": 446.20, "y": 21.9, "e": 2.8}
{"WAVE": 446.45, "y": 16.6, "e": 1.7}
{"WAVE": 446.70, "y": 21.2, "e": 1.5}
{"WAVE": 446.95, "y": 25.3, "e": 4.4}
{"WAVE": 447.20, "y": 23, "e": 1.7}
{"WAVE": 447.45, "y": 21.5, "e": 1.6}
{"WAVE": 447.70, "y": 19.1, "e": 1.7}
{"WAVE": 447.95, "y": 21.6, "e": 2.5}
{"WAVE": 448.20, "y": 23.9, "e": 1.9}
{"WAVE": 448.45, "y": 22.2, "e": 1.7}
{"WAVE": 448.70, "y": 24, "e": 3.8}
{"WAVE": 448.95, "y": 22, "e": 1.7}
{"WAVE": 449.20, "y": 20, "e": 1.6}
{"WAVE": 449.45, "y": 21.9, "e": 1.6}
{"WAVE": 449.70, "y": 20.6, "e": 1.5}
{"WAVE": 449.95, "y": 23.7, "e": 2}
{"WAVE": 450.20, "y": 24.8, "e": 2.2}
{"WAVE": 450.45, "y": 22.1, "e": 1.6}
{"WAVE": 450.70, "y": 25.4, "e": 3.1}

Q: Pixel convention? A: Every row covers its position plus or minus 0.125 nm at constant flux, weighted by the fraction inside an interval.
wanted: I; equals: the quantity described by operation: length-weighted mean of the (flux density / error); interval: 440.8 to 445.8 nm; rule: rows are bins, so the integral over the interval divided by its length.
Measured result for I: 9.9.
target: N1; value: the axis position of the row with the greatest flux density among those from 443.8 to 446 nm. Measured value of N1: 445.45 nm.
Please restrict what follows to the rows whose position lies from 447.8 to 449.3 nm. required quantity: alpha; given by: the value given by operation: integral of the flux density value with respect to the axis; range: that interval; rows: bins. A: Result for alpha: 33.4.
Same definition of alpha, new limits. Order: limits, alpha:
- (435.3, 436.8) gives 29.8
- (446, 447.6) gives 34.3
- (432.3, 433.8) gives 27.2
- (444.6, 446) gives 31.5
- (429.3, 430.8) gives 21.0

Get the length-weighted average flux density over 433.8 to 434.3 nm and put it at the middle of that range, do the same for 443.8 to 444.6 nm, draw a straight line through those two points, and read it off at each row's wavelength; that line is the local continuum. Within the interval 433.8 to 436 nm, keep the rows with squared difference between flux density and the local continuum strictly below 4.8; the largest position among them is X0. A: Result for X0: 435.70 nm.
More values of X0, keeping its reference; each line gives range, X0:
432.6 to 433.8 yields 433.70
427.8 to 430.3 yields 430.20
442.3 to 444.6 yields 443.95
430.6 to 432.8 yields 432.45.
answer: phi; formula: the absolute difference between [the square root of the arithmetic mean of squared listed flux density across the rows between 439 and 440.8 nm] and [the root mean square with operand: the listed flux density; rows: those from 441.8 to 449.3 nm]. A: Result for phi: 2.9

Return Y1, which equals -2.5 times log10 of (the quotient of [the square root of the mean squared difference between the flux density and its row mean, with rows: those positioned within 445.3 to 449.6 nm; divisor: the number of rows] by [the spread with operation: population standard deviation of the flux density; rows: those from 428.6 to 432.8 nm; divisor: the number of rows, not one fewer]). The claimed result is -0.05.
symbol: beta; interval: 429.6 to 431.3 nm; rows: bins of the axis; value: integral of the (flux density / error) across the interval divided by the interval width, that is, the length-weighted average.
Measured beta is 9.0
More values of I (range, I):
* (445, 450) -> 11.3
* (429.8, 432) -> 9.7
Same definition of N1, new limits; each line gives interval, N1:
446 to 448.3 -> 446.95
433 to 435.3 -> 433.45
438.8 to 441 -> 439.95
